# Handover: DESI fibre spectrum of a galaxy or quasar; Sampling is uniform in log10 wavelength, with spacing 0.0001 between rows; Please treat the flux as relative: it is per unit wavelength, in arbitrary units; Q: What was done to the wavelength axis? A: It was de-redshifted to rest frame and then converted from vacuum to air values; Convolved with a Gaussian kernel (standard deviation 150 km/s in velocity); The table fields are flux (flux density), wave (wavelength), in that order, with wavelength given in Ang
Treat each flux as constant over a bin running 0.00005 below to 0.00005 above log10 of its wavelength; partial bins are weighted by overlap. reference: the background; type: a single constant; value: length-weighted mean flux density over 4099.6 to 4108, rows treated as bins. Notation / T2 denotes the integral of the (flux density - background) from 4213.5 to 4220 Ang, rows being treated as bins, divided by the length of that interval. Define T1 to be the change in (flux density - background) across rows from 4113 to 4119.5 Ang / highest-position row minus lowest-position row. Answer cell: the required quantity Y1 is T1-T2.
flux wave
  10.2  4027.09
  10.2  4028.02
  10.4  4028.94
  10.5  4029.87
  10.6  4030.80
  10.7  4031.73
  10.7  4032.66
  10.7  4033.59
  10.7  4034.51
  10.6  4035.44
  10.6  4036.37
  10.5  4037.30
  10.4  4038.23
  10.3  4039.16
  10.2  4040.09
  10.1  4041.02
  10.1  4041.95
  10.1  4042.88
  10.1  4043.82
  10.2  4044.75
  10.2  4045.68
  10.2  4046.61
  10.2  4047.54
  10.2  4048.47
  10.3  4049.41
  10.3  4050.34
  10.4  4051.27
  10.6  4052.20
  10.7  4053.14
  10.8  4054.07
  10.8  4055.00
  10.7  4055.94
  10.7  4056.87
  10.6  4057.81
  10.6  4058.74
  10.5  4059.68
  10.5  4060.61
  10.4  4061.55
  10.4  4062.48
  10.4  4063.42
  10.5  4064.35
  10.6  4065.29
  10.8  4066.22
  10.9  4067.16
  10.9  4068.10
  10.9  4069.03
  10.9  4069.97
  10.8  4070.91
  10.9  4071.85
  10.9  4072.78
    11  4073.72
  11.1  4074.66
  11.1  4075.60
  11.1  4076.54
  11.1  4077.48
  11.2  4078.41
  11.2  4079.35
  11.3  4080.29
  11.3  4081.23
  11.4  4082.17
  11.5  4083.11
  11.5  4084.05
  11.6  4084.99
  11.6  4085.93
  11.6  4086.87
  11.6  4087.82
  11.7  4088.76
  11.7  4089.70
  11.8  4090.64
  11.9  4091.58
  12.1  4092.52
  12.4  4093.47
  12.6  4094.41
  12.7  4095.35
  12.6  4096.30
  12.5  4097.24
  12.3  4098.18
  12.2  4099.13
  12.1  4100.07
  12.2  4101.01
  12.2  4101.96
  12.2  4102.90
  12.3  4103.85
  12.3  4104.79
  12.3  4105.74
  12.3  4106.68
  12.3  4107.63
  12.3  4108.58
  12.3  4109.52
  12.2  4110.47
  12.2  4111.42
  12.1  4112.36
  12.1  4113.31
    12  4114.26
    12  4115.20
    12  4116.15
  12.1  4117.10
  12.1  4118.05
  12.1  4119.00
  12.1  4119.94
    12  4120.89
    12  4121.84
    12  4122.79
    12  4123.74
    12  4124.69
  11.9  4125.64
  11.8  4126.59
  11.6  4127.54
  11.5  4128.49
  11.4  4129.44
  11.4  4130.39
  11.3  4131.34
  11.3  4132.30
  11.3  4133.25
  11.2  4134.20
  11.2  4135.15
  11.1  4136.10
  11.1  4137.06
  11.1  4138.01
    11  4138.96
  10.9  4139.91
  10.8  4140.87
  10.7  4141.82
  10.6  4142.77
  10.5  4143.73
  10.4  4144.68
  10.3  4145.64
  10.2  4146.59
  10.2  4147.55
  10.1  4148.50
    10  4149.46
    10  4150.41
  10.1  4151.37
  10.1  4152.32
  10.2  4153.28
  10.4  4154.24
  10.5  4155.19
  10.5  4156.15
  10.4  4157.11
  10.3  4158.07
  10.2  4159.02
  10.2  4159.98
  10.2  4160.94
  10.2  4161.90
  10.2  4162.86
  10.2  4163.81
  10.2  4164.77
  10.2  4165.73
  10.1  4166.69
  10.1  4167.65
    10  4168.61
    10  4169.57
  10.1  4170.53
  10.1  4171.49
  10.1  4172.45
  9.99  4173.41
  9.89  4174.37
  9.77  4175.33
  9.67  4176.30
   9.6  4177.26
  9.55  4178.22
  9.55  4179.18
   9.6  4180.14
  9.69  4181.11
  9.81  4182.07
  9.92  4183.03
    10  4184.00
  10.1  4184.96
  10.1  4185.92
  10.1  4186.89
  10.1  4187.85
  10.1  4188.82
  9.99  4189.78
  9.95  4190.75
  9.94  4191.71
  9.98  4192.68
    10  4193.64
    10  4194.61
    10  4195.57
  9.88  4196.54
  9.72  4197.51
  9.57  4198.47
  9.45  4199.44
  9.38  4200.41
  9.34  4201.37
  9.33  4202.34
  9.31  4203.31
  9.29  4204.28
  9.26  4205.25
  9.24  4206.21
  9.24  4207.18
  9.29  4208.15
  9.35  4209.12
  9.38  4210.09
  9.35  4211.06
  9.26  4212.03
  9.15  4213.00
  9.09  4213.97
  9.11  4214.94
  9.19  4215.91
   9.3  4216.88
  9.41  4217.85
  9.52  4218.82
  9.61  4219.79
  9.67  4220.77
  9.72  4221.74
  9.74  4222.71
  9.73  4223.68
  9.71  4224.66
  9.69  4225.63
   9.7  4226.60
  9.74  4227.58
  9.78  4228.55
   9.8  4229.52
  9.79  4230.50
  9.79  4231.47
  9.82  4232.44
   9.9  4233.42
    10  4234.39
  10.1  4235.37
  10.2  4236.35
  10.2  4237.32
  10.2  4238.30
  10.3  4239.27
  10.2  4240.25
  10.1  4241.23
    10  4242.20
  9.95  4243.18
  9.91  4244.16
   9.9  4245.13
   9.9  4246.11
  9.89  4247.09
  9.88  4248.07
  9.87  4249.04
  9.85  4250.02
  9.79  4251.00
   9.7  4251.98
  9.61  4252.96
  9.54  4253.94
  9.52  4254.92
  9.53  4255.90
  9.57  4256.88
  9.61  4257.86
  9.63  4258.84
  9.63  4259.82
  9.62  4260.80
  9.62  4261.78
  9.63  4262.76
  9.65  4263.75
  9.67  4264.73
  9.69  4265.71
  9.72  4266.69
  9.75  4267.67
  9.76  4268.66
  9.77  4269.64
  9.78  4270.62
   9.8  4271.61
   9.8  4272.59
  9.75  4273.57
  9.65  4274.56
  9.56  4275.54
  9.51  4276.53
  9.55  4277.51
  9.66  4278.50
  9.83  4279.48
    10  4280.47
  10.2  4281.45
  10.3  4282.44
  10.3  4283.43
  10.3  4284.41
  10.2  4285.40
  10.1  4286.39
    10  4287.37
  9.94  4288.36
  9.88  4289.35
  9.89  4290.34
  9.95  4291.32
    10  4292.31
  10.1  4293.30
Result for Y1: 2.9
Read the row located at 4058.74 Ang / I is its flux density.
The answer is 10.6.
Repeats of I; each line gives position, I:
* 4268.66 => 9.76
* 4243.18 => 9.95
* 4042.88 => 10.1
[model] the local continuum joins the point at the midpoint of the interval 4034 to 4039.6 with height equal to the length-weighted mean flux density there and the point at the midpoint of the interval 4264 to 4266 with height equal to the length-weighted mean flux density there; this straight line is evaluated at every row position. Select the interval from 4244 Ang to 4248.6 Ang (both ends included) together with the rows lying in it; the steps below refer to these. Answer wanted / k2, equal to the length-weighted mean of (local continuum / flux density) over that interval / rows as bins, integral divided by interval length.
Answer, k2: 0.99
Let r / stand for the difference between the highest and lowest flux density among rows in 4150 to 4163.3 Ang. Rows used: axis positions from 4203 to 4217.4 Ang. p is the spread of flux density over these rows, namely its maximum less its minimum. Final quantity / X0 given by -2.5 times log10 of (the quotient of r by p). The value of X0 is -0.6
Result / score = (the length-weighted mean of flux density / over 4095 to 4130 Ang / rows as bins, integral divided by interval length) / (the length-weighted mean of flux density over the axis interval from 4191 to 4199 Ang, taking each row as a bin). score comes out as 1.22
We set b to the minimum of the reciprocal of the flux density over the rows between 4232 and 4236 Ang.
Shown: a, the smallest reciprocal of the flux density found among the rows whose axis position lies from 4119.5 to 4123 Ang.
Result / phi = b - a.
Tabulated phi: 0.016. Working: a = 0.083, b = 0.099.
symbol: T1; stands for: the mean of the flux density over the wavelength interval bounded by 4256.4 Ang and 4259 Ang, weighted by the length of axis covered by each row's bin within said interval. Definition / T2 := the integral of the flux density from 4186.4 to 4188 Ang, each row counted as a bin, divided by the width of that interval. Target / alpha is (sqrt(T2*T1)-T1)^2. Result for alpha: 0.06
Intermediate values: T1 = 9.6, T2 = 10.1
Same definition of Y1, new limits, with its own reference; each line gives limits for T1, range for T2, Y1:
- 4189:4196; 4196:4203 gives 2.7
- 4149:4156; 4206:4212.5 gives 3.4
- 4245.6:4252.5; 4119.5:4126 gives 0.0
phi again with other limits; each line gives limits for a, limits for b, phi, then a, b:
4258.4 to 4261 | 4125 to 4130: -0.020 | 0.104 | 0.084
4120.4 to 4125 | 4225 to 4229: 0.019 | 0.083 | 0.102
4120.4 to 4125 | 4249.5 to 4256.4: 0.018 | 0.083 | 0.102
